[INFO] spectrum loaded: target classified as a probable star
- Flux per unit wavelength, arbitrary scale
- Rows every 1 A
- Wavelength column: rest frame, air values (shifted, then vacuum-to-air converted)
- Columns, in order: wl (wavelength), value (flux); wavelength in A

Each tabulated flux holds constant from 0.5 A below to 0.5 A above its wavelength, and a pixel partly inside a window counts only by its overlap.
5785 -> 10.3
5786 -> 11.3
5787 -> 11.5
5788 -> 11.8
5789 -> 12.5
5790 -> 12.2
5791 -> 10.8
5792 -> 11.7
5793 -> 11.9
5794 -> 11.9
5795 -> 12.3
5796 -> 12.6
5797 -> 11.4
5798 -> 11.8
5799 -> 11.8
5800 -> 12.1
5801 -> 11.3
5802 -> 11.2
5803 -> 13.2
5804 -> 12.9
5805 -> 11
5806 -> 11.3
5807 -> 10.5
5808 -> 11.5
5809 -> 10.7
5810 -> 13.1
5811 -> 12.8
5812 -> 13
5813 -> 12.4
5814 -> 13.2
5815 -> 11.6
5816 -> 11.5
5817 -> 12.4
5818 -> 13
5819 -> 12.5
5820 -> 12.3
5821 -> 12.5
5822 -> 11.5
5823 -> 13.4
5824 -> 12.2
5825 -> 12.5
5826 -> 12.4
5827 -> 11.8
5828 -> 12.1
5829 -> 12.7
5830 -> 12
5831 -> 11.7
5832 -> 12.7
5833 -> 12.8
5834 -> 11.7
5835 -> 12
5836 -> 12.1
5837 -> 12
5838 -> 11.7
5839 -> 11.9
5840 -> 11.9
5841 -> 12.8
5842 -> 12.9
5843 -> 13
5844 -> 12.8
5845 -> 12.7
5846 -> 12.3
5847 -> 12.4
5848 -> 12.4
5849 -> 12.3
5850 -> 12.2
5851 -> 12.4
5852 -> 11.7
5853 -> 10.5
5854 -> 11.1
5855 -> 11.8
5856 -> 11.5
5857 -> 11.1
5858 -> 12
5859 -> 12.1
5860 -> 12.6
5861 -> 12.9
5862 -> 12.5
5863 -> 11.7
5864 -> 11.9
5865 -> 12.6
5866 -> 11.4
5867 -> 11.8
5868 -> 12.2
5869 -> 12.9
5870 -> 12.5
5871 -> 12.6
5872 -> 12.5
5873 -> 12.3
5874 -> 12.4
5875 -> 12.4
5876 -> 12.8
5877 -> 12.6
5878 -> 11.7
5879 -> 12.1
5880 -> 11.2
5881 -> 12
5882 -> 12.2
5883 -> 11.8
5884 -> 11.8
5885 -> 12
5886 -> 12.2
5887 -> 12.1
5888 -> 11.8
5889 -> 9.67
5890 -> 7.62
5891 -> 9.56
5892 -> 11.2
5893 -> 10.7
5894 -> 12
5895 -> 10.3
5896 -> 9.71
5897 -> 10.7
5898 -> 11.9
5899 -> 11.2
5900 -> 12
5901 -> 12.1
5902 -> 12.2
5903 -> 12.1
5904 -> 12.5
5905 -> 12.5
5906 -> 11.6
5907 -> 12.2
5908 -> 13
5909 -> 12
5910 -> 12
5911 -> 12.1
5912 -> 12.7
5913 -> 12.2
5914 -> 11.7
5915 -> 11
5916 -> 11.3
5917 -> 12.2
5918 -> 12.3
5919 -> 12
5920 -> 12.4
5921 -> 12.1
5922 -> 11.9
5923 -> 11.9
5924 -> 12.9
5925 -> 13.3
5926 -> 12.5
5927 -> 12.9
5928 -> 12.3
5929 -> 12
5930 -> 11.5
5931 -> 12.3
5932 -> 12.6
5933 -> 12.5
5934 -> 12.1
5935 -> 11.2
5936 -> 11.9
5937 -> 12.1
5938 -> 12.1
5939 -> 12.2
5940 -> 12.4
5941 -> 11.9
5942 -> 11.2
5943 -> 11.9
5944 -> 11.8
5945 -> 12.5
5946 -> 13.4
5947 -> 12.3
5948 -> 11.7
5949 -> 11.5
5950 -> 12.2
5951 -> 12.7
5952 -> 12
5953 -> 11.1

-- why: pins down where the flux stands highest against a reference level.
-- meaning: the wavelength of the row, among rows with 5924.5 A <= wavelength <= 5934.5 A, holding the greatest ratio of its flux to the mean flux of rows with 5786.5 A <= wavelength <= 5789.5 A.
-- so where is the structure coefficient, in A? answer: 5925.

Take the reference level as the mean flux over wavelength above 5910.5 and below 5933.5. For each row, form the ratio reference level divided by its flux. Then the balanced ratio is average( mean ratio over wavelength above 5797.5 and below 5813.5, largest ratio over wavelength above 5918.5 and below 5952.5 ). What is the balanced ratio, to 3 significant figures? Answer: 1.06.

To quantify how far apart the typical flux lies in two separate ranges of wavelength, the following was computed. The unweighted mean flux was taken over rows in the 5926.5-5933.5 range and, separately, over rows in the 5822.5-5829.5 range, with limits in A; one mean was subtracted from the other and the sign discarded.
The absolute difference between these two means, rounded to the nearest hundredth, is 0.14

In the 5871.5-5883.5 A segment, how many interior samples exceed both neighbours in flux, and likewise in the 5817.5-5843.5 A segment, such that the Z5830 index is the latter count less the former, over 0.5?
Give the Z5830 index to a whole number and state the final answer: 6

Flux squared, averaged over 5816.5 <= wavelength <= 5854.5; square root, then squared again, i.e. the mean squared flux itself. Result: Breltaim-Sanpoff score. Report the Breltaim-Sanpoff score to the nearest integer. 150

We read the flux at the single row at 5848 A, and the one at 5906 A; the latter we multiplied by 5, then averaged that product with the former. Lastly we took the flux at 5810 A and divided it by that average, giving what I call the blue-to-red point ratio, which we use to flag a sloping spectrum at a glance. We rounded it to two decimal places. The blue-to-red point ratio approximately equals 0.37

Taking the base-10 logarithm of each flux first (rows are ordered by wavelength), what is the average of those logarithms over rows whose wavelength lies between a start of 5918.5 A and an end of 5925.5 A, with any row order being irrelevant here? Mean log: 1.09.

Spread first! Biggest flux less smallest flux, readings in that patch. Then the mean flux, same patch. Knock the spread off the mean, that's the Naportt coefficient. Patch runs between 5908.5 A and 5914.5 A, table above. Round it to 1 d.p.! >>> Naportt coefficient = 11.1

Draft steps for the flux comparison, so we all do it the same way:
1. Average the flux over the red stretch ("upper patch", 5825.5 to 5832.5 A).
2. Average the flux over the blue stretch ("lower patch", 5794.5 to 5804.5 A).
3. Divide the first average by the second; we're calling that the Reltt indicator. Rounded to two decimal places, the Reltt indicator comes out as 1.01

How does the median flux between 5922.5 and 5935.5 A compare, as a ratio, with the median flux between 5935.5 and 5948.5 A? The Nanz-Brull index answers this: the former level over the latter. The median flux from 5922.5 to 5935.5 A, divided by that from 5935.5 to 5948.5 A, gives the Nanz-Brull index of 1.017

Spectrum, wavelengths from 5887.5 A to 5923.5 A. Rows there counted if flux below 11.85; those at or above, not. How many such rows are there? 14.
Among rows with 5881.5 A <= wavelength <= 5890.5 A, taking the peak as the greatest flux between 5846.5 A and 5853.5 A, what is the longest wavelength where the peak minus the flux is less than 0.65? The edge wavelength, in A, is 5888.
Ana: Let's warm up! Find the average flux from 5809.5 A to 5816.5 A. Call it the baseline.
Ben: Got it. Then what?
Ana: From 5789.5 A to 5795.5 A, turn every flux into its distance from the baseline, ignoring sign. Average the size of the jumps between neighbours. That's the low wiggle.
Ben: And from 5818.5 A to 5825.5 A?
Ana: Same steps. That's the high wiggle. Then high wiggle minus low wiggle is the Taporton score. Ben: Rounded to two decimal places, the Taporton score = -0.18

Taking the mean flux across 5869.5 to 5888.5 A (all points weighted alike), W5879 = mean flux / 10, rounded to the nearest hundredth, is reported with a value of 1.22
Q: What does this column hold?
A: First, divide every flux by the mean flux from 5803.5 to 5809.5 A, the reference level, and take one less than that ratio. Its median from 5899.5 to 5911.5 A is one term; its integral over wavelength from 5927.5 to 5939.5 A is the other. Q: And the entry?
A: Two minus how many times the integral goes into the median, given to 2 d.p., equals 1.91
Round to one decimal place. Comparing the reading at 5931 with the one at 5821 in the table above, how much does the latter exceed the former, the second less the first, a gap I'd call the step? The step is 0.2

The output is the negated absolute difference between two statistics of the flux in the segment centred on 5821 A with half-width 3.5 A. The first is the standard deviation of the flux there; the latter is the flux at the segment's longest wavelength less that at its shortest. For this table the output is -1.4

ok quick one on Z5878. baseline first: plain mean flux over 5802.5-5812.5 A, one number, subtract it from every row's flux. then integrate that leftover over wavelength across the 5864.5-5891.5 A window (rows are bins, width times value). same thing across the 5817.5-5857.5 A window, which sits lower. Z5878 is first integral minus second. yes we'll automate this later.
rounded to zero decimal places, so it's -13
